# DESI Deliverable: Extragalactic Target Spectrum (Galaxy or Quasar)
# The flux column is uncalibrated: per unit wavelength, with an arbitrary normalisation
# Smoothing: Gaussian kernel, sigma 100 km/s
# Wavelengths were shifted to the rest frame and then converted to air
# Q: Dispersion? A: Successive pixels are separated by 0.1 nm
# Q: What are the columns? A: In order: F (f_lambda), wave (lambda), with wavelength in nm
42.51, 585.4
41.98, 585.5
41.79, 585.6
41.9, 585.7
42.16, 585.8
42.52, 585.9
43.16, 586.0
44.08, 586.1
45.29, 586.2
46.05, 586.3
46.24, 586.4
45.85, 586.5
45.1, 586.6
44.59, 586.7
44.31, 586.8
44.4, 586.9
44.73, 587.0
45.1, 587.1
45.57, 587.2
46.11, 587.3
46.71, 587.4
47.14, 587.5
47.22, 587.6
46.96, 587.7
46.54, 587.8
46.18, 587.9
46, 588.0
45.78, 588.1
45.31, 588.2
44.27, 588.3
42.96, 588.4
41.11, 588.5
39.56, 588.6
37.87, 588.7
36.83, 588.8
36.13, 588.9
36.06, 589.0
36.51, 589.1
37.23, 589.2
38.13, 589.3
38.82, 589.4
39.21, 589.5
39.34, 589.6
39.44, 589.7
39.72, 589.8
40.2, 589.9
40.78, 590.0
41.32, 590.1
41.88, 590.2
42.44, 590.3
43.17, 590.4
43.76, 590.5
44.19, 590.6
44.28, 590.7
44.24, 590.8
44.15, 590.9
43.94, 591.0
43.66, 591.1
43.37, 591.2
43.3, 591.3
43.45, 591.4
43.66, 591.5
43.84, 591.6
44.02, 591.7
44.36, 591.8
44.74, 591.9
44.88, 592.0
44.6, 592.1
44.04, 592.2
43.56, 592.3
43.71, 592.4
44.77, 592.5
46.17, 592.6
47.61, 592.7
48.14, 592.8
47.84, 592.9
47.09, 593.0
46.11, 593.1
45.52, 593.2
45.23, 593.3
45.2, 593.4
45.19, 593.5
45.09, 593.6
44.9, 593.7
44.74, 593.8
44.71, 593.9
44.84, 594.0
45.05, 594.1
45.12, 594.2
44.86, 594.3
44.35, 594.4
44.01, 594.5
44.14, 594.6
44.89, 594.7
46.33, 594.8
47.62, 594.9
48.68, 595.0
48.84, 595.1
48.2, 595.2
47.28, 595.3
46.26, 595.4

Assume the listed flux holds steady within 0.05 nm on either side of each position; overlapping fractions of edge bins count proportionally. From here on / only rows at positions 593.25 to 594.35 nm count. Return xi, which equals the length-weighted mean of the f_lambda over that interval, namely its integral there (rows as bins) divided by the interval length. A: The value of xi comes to 45.0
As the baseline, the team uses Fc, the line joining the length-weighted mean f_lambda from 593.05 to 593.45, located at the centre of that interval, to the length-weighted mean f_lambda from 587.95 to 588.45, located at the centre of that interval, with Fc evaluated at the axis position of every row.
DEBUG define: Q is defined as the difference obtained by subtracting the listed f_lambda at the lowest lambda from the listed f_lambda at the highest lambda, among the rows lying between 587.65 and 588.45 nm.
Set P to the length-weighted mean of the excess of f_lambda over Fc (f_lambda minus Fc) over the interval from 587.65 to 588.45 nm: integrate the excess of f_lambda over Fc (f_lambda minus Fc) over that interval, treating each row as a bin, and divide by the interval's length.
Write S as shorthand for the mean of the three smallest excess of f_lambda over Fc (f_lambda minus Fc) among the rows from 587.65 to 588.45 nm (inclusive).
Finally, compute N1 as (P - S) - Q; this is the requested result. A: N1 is 5.4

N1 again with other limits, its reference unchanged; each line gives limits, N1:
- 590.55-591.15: 0.7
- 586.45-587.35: 0.4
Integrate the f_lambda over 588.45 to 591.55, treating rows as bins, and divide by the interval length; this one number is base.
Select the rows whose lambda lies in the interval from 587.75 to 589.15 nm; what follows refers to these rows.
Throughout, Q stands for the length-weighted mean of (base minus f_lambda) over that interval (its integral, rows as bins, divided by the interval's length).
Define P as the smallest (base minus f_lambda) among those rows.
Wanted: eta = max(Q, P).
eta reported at -0.6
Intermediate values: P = -5.6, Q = -0.6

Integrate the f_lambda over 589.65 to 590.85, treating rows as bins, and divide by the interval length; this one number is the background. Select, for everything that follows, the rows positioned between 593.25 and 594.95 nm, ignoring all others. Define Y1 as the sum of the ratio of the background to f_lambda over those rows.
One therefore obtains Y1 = 15.9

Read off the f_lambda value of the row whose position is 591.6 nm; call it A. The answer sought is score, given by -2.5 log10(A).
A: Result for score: -4.10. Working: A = 43.84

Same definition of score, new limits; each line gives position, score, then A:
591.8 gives -4.12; 44.36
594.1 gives -4.13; 45.05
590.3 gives -4.07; 42.44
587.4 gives -4.17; 46.71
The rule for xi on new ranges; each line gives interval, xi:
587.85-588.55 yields 44.5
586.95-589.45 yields 42.6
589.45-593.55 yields 43.8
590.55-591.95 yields 43.9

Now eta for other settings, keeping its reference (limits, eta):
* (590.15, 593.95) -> -3.7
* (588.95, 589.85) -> 2.6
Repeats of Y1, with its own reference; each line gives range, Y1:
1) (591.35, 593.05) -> 15.9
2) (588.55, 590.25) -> 18.5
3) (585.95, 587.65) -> 15.8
